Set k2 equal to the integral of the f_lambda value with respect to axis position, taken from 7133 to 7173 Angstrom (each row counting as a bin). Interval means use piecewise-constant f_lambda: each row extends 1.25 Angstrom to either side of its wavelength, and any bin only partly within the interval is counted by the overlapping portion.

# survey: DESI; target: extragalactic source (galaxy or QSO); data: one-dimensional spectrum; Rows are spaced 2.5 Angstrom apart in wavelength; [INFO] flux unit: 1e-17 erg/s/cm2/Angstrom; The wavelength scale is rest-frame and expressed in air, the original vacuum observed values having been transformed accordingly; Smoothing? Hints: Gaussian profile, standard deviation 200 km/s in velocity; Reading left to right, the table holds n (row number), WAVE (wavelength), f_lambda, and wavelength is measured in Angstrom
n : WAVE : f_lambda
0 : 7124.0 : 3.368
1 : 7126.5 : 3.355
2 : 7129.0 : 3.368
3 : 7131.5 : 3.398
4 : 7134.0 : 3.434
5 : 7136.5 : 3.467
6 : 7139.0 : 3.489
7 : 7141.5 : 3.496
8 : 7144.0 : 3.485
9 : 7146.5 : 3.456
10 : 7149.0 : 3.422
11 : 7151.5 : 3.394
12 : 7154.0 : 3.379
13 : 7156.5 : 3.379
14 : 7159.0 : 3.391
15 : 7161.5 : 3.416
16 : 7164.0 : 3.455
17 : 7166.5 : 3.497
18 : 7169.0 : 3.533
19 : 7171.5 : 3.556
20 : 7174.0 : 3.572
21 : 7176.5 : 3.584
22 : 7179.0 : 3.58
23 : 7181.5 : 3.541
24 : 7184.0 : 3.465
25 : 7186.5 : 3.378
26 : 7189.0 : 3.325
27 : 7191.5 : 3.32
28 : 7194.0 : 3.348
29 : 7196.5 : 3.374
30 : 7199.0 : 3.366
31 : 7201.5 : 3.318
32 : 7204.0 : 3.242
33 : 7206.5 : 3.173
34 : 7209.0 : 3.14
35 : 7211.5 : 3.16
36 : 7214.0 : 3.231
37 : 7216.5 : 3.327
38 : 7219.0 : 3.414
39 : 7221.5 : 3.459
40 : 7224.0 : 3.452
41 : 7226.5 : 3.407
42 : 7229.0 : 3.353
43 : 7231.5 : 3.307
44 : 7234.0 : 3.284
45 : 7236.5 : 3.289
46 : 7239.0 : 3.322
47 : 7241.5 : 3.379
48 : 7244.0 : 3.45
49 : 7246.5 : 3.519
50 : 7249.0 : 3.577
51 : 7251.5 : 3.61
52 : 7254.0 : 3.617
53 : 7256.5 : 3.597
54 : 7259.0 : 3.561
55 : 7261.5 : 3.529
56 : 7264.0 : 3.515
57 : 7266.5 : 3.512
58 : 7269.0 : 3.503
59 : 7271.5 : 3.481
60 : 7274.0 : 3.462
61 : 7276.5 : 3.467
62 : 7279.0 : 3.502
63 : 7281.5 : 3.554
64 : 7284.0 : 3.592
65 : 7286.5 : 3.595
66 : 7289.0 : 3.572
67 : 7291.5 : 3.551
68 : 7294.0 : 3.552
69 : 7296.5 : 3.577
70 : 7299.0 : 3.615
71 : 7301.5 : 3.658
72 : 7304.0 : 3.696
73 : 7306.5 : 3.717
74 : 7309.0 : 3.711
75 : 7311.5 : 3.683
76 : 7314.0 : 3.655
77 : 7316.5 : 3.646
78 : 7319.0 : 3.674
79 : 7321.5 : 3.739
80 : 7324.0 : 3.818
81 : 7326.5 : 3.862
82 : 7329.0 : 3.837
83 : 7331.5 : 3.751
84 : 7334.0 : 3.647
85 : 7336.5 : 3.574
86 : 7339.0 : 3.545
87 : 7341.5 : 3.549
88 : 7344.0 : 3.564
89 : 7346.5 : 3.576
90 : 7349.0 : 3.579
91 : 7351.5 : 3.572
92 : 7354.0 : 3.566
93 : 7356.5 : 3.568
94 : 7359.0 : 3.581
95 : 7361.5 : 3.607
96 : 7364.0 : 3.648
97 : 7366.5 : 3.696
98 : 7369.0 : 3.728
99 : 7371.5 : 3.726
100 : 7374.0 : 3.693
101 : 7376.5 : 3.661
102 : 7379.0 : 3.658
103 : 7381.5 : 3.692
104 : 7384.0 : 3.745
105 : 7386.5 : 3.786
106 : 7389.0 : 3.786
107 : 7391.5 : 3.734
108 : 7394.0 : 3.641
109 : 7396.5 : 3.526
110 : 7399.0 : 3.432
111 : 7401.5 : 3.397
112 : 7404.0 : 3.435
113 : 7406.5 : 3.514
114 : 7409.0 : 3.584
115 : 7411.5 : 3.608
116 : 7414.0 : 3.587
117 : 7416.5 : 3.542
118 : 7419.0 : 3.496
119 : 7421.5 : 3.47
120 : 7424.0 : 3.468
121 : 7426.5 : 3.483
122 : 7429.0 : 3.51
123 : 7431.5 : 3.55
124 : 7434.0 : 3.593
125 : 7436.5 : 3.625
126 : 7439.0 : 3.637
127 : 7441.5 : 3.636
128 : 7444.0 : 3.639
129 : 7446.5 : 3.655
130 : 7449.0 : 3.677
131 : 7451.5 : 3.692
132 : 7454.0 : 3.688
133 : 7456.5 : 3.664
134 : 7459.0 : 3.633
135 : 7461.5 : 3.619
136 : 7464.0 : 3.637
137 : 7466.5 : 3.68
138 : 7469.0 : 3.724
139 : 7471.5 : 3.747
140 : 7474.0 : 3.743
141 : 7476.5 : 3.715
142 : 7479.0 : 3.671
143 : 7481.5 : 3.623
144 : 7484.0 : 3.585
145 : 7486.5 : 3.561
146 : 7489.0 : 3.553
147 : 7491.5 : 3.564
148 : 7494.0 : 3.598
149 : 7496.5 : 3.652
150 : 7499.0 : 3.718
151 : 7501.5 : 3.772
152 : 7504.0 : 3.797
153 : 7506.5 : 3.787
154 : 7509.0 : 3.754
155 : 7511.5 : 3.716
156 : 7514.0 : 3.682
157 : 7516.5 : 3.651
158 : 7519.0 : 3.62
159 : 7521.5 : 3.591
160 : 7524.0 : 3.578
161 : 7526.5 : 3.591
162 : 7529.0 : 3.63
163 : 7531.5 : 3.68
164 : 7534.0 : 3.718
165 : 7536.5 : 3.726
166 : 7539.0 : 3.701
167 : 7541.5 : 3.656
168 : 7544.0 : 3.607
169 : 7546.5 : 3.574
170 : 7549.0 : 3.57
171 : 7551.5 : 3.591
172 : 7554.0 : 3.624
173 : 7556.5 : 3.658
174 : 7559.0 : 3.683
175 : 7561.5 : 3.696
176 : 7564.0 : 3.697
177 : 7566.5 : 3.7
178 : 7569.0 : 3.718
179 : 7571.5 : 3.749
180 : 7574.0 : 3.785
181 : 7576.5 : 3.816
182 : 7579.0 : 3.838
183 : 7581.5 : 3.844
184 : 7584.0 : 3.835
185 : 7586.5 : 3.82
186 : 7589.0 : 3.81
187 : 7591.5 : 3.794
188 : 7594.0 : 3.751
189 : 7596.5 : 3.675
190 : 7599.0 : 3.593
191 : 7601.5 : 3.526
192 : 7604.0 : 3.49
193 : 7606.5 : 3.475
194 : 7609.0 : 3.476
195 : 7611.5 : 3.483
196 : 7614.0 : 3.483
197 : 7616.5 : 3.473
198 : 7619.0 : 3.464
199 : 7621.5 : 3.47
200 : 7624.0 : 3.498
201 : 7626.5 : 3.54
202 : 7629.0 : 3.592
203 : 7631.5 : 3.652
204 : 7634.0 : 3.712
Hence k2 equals 138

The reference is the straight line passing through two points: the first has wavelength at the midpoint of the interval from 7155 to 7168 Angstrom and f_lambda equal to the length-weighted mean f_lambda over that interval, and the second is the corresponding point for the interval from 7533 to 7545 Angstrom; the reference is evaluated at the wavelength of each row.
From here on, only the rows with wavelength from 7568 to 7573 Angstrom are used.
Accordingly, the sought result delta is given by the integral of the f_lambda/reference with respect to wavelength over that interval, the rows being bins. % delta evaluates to 5.04 Angstrom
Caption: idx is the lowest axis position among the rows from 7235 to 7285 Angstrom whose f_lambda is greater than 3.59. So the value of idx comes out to 7251.5 Angstrom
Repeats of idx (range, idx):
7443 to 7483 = 7444.0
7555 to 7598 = 7556.5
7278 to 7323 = 7284.0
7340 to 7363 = 7361.5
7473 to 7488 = 7474.0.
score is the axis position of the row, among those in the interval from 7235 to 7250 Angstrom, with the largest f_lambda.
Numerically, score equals 7249.0 Angstrom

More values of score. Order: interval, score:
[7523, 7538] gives 7536.5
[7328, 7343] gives 7329.0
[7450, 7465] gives 7451.5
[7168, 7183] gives 7176.5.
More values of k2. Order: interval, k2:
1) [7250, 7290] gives 142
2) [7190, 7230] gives 133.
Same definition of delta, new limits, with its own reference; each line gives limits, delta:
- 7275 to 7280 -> 4.97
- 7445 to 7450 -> 5.06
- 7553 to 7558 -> 4.93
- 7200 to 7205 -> 4.75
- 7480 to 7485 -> 4.95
